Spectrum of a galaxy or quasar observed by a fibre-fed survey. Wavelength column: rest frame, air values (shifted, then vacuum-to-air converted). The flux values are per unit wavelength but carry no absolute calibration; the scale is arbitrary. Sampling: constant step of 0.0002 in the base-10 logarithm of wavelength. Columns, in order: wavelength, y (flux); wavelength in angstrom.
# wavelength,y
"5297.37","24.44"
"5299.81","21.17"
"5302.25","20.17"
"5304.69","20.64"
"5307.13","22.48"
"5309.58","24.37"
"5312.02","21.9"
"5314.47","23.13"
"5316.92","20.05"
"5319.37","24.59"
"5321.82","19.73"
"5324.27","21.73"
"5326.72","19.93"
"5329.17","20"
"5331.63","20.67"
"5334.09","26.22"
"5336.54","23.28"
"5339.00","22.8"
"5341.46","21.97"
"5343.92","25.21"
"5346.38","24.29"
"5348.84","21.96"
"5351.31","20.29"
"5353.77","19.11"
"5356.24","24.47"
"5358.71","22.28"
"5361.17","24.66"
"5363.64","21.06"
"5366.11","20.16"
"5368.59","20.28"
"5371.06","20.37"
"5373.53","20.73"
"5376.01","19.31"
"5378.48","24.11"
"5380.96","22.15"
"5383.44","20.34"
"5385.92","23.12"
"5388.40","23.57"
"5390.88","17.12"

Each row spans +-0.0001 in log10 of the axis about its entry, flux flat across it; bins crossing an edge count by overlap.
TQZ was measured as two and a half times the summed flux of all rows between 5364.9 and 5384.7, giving 419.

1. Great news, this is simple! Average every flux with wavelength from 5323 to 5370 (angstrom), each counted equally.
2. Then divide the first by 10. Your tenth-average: 2.21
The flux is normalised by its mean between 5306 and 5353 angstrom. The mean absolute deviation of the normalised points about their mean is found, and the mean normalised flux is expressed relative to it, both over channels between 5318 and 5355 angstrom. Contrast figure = 12.1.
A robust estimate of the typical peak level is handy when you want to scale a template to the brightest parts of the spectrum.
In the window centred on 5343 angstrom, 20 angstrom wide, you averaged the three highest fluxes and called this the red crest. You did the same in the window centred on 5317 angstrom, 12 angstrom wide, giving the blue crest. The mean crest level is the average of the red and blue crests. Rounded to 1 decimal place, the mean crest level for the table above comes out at 24.2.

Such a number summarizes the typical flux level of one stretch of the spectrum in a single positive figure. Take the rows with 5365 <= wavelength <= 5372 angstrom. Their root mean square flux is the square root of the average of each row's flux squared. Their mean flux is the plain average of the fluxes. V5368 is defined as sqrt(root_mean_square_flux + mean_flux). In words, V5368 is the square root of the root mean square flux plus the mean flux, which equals 6.4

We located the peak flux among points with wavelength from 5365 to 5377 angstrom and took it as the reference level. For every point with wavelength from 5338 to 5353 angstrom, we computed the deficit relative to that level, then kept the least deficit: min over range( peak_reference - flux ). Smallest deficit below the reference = -4.5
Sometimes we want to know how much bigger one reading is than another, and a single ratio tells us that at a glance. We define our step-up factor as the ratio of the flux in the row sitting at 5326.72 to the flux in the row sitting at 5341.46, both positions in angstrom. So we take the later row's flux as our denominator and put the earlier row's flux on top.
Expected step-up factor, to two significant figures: 0.91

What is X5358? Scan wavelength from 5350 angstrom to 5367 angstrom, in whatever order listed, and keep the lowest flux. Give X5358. 19.11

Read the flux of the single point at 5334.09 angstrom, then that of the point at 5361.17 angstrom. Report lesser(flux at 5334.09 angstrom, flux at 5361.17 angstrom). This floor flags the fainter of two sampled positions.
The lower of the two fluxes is 24.7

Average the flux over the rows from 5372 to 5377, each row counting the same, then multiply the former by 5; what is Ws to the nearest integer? 100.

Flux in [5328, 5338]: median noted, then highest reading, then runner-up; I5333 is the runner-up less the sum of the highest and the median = -24.9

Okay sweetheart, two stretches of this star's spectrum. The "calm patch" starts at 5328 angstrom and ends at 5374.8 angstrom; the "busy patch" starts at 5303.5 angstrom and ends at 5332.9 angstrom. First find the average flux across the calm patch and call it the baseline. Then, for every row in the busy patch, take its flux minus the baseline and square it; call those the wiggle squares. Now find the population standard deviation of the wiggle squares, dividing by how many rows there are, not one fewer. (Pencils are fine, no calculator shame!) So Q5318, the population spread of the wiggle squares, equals 2.2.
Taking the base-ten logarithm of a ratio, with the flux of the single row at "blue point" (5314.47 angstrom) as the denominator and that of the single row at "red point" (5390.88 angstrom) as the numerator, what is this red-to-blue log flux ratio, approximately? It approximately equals -0.13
